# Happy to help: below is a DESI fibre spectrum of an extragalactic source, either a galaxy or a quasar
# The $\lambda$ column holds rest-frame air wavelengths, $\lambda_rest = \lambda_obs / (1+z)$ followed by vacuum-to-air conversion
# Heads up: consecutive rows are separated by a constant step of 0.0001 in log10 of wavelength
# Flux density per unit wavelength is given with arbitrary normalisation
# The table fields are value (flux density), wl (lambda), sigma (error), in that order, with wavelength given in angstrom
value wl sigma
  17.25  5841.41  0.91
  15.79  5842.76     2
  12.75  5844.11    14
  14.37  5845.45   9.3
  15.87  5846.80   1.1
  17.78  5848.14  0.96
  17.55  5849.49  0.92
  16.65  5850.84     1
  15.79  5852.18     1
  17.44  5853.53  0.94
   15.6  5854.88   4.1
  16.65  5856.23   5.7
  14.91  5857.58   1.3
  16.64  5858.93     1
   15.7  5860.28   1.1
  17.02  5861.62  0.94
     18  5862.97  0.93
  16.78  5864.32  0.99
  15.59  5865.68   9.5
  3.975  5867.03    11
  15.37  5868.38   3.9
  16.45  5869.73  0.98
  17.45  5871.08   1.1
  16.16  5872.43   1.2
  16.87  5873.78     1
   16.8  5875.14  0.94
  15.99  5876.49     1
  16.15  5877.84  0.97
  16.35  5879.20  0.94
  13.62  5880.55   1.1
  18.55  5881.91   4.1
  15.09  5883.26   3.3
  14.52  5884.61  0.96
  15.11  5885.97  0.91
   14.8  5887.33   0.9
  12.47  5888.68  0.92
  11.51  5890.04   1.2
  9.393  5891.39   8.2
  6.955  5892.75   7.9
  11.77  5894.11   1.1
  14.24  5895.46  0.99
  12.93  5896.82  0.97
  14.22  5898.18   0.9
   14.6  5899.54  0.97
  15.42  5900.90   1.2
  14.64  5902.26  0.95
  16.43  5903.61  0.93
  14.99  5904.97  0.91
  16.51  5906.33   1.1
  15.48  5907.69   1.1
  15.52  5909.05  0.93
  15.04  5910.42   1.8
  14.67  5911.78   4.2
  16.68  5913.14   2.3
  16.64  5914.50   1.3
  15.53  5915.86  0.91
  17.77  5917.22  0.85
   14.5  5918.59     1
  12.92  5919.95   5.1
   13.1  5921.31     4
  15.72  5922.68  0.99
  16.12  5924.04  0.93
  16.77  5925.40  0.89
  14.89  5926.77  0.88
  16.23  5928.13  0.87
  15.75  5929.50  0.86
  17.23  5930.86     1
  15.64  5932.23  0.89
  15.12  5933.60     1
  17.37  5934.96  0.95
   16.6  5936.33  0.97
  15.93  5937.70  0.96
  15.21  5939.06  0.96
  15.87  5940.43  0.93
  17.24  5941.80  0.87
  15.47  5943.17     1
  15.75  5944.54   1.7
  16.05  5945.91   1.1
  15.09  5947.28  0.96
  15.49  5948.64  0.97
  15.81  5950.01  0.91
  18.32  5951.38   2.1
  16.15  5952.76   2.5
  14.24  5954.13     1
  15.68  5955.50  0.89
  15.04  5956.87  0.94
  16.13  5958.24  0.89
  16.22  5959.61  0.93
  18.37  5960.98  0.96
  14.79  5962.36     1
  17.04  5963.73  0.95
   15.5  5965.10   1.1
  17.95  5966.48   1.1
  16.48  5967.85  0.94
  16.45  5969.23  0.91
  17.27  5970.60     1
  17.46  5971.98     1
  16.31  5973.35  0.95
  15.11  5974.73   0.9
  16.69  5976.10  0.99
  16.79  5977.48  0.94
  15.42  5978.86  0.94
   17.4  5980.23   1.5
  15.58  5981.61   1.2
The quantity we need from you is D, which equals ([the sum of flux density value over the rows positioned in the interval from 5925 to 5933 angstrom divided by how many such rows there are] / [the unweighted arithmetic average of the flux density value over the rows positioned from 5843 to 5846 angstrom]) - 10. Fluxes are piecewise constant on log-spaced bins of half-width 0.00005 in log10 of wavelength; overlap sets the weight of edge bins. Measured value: -8.81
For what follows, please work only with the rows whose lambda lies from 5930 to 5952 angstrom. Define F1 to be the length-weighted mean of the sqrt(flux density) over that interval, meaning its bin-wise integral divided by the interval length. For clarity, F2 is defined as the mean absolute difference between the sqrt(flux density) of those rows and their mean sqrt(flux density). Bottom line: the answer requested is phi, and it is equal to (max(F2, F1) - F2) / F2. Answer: 42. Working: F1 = 4.02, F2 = 0.09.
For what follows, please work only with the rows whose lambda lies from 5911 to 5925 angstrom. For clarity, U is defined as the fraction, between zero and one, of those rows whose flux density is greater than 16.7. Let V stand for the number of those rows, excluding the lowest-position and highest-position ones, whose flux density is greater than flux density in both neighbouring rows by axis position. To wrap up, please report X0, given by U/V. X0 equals 0.05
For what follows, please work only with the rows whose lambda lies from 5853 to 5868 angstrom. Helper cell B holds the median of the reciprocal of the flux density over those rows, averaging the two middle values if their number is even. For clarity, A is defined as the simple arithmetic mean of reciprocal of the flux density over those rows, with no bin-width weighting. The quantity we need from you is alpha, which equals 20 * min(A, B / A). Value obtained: 1.57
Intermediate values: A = 0.078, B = 0.060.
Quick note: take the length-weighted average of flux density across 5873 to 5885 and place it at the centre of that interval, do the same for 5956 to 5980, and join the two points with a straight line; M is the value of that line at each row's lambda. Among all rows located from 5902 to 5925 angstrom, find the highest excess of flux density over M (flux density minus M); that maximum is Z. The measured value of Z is 1.57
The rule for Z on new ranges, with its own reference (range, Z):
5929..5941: 1.09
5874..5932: 2.50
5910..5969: 1.97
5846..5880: 2.04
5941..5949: 0.93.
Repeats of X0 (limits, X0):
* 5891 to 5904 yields 0.00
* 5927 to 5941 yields 0.10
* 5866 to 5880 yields 0.15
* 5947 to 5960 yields 0.05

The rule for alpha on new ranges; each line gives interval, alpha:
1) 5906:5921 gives 1.29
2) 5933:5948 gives 1.25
